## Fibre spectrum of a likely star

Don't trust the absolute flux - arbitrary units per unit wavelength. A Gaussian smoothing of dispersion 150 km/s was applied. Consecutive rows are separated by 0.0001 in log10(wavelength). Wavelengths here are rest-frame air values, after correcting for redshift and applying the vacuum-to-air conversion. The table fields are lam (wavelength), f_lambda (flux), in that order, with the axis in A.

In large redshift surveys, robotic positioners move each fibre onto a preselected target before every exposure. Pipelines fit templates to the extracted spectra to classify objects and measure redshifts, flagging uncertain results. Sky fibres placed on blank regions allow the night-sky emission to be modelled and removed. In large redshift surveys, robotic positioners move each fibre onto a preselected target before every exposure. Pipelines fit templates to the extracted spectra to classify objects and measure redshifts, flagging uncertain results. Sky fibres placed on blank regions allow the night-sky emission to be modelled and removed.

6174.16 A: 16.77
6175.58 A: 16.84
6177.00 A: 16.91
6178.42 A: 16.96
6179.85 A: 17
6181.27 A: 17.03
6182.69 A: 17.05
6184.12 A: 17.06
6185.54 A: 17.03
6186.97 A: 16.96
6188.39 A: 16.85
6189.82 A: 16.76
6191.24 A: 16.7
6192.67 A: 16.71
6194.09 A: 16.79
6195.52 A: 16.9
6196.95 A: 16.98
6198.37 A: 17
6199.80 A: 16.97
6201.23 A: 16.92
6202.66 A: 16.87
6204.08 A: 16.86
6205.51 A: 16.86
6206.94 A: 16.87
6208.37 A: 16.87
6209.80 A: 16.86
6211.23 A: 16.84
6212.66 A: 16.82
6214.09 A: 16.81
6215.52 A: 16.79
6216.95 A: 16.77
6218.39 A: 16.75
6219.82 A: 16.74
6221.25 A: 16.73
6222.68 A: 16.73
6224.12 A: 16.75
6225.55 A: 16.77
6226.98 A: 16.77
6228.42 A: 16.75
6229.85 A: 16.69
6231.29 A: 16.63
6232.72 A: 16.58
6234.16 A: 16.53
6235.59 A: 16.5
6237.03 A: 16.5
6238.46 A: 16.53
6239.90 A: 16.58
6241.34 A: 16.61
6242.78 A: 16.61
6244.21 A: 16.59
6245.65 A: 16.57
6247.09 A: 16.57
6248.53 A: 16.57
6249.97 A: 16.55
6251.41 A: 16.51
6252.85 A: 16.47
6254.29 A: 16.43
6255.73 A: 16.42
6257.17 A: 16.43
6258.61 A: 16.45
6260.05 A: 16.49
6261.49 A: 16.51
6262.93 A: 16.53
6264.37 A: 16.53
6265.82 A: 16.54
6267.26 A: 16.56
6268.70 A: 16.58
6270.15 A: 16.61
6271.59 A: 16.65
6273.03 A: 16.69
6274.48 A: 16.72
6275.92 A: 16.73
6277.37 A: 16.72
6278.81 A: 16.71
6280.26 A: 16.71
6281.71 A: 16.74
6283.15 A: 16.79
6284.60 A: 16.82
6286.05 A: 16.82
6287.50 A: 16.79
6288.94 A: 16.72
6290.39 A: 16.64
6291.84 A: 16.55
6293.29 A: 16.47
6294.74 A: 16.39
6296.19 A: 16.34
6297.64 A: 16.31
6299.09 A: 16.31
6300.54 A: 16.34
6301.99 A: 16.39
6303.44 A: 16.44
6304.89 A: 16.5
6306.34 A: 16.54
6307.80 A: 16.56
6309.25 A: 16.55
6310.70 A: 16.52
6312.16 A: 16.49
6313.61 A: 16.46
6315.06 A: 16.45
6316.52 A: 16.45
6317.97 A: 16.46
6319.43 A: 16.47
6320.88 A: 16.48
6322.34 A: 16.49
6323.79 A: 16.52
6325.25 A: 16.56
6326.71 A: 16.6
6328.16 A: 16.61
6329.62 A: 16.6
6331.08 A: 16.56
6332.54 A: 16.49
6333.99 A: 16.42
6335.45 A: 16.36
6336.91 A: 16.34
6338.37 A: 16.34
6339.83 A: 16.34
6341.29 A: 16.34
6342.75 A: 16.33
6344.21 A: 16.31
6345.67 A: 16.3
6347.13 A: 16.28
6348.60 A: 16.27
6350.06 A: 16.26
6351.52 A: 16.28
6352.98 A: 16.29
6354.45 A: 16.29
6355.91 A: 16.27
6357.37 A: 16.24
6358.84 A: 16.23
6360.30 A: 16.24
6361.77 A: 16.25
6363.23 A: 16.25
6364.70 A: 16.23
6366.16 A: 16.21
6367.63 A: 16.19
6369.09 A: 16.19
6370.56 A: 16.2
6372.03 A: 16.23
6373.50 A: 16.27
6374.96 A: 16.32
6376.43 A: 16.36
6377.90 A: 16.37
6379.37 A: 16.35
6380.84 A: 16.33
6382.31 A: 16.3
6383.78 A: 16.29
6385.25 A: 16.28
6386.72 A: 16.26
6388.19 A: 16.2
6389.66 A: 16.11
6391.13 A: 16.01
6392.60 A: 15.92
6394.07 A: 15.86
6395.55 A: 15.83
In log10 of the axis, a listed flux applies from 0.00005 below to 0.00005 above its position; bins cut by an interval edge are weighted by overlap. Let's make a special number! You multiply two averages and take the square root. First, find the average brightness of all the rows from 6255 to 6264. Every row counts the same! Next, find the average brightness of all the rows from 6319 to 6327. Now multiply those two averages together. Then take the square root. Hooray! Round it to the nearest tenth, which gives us 16.5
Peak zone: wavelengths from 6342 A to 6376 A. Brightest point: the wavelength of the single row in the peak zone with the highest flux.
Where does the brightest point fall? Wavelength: 6342.75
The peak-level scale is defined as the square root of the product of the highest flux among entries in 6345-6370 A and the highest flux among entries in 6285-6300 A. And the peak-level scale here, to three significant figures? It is 16.6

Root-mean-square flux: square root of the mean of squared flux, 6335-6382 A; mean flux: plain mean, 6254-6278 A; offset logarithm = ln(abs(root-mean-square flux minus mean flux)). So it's -1.3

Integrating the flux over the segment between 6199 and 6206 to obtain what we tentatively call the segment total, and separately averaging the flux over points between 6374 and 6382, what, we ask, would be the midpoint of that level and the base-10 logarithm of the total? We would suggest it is 9.21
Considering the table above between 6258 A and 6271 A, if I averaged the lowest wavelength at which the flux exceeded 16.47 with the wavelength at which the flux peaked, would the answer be 6265.1 A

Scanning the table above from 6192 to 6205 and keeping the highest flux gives 17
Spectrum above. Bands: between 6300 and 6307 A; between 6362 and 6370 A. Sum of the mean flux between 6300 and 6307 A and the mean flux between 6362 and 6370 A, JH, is 32.7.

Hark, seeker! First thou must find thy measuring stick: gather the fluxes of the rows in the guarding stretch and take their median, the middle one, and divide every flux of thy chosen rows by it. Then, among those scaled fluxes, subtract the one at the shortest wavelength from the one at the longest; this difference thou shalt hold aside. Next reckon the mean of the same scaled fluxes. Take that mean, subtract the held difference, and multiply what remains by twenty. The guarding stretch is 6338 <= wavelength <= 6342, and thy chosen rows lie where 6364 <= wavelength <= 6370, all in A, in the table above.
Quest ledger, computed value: 19.9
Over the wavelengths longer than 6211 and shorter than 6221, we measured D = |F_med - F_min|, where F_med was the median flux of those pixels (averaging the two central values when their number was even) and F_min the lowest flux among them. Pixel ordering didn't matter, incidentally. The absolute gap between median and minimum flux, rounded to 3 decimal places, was 0.050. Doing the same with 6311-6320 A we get 0.010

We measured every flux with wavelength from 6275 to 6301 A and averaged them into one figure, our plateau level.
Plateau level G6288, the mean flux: 16.6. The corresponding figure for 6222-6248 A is 16.6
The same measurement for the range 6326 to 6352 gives 16.4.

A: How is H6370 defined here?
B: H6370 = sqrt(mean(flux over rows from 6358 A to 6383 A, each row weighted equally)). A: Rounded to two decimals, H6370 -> 4.03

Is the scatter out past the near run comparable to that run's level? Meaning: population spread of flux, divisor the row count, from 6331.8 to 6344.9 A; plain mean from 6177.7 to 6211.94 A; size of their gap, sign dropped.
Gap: 16.9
